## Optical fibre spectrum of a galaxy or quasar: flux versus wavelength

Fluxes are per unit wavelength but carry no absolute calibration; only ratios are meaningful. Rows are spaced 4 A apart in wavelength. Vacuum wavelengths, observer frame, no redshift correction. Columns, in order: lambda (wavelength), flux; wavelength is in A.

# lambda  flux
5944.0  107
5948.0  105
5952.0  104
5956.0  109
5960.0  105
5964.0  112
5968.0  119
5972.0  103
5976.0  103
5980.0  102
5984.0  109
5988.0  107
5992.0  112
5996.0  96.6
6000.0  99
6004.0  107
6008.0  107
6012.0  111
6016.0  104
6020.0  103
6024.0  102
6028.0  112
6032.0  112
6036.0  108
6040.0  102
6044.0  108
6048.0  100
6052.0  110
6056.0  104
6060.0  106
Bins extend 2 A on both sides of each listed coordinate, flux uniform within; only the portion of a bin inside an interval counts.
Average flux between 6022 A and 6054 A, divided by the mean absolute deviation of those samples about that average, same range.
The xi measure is 26.3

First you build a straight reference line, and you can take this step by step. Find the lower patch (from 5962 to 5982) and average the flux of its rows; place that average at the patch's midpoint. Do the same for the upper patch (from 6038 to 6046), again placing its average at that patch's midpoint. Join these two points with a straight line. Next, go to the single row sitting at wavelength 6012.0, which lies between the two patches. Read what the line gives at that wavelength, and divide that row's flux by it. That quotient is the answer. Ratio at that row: 1.05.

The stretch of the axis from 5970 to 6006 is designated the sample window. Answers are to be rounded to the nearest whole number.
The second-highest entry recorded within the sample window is 109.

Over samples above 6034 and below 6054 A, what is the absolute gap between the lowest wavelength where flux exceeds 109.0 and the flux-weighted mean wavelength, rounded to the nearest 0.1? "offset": 8.0 A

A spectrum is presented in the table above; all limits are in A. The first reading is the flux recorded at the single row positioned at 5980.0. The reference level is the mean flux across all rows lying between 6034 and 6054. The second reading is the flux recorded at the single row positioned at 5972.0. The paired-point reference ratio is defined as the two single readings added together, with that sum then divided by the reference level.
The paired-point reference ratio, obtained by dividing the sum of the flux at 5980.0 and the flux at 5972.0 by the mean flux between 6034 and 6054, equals 1.94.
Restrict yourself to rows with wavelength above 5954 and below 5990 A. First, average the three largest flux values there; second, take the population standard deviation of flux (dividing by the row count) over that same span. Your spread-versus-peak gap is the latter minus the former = -108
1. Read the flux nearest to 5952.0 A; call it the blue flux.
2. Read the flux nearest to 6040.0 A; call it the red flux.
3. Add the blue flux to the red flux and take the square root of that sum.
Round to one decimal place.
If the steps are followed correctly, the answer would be 14.4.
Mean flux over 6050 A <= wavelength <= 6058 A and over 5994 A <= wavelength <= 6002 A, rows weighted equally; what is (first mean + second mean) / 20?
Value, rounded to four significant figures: 10.24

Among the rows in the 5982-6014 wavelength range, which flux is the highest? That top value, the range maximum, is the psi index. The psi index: 112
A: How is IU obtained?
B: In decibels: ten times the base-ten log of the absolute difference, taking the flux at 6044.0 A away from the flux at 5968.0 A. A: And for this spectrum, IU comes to 10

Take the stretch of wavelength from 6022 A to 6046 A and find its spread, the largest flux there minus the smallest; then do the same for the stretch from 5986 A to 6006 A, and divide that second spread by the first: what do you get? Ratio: 1.5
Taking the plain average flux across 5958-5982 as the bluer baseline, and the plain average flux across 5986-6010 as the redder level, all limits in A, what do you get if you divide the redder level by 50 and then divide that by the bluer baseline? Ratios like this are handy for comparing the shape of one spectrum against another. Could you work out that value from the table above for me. 0.0195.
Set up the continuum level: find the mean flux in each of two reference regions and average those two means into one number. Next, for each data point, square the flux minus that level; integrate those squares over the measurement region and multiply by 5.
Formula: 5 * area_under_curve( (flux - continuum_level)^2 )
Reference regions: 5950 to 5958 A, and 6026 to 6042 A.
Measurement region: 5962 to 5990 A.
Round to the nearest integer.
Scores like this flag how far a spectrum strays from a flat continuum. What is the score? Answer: 4515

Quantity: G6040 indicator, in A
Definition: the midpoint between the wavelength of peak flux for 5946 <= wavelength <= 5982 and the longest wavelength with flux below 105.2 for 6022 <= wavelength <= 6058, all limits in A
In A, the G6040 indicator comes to 6012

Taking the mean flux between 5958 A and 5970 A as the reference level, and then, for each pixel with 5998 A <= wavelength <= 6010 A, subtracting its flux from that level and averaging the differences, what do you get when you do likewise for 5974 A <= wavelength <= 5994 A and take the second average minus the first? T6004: -2.3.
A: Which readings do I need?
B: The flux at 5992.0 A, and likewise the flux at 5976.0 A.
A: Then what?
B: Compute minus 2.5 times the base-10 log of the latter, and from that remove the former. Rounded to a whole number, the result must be -117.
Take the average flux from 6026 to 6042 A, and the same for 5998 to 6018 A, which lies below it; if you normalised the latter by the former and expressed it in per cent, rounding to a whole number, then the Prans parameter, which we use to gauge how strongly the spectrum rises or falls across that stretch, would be 97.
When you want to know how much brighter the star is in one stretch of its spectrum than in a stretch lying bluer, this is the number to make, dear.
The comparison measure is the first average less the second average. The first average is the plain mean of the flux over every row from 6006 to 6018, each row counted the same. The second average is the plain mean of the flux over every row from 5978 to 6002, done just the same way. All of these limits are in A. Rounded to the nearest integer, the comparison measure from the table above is 3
